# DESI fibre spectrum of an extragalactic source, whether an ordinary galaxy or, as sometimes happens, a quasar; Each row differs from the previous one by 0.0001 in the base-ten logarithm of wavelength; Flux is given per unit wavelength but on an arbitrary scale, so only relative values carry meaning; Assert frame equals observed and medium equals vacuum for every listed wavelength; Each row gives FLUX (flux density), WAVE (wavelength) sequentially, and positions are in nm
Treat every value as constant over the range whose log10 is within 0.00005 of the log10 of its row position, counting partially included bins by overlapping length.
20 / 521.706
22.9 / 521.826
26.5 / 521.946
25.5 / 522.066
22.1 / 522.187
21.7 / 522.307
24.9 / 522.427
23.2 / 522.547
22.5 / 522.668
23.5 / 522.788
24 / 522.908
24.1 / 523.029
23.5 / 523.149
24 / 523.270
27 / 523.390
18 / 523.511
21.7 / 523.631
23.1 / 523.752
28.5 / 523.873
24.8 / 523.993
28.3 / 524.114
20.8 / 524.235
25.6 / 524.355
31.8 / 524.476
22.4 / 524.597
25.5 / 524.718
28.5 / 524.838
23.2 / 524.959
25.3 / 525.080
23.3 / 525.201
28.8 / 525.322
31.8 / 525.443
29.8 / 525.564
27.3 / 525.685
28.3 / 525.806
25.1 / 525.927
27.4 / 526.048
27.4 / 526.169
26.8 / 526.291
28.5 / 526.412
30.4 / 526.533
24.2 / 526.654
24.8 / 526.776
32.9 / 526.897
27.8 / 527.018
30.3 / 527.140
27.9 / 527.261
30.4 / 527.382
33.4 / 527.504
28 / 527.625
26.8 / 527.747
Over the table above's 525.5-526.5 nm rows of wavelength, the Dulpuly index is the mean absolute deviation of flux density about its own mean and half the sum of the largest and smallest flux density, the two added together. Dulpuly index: 28.4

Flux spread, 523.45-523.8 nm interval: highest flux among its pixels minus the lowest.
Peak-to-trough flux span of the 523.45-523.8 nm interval 5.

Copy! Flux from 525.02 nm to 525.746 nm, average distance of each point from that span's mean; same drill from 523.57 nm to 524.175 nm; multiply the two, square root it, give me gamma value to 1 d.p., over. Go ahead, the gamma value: 2.5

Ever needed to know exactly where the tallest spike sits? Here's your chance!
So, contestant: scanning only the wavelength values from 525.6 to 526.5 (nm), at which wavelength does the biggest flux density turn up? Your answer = 526.412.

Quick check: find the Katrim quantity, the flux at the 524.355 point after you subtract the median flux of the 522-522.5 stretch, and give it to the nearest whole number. 2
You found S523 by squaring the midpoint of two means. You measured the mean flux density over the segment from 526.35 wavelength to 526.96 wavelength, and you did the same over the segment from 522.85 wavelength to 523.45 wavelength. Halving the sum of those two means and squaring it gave 694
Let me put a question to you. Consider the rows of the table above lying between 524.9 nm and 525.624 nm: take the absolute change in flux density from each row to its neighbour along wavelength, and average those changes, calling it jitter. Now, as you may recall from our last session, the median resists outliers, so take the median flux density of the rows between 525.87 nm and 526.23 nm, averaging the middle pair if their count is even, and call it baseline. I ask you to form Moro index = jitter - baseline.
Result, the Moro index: -24.5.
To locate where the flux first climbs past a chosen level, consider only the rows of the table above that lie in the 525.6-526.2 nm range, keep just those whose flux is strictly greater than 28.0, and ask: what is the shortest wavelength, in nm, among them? 525.806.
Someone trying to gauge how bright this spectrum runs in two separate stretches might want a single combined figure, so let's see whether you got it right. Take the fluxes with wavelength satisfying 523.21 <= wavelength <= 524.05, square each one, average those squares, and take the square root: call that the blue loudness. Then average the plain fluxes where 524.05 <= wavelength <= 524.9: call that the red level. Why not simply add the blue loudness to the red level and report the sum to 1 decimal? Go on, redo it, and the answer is 50.2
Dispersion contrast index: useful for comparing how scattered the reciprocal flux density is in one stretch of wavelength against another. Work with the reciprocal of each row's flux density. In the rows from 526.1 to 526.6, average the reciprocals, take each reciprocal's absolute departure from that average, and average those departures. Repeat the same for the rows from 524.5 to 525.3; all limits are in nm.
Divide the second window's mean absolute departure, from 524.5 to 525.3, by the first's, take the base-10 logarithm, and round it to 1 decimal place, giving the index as 0.3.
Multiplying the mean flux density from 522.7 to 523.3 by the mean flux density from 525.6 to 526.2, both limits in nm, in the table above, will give 646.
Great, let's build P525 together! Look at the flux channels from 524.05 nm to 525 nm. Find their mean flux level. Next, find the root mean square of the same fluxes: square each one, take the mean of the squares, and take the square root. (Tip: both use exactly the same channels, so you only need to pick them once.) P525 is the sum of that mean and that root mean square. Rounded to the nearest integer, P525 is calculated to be 52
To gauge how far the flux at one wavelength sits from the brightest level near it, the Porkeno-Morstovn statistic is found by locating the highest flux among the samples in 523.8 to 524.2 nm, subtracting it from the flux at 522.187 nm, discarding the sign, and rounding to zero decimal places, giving 6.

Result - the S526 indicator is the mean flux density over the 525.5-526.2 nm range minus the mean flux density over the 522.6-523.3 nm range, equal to 4.0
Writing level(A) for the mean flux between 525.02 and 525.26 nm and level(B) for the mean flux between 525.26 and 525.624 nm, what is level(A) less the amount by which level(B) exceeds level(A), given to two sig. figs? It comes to 18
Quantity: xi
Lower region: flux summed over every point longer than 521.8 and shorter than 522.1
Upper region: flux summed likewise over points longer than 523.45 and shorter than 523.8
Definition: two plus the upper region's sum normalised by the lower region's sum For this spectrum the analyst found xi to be 2.84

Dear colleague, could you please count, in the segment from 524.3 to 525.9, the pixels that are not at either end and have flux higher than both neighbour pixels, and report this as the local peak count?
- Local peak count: 4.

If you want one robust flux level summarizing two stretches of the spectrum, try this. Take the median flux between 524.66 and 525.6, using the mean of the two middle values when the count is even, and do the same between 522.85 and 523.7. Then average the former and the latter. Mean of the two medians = 25.5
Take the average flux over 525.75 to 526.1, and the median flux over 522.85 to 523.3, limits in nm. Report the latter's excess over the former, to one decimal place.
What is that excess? -2.9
